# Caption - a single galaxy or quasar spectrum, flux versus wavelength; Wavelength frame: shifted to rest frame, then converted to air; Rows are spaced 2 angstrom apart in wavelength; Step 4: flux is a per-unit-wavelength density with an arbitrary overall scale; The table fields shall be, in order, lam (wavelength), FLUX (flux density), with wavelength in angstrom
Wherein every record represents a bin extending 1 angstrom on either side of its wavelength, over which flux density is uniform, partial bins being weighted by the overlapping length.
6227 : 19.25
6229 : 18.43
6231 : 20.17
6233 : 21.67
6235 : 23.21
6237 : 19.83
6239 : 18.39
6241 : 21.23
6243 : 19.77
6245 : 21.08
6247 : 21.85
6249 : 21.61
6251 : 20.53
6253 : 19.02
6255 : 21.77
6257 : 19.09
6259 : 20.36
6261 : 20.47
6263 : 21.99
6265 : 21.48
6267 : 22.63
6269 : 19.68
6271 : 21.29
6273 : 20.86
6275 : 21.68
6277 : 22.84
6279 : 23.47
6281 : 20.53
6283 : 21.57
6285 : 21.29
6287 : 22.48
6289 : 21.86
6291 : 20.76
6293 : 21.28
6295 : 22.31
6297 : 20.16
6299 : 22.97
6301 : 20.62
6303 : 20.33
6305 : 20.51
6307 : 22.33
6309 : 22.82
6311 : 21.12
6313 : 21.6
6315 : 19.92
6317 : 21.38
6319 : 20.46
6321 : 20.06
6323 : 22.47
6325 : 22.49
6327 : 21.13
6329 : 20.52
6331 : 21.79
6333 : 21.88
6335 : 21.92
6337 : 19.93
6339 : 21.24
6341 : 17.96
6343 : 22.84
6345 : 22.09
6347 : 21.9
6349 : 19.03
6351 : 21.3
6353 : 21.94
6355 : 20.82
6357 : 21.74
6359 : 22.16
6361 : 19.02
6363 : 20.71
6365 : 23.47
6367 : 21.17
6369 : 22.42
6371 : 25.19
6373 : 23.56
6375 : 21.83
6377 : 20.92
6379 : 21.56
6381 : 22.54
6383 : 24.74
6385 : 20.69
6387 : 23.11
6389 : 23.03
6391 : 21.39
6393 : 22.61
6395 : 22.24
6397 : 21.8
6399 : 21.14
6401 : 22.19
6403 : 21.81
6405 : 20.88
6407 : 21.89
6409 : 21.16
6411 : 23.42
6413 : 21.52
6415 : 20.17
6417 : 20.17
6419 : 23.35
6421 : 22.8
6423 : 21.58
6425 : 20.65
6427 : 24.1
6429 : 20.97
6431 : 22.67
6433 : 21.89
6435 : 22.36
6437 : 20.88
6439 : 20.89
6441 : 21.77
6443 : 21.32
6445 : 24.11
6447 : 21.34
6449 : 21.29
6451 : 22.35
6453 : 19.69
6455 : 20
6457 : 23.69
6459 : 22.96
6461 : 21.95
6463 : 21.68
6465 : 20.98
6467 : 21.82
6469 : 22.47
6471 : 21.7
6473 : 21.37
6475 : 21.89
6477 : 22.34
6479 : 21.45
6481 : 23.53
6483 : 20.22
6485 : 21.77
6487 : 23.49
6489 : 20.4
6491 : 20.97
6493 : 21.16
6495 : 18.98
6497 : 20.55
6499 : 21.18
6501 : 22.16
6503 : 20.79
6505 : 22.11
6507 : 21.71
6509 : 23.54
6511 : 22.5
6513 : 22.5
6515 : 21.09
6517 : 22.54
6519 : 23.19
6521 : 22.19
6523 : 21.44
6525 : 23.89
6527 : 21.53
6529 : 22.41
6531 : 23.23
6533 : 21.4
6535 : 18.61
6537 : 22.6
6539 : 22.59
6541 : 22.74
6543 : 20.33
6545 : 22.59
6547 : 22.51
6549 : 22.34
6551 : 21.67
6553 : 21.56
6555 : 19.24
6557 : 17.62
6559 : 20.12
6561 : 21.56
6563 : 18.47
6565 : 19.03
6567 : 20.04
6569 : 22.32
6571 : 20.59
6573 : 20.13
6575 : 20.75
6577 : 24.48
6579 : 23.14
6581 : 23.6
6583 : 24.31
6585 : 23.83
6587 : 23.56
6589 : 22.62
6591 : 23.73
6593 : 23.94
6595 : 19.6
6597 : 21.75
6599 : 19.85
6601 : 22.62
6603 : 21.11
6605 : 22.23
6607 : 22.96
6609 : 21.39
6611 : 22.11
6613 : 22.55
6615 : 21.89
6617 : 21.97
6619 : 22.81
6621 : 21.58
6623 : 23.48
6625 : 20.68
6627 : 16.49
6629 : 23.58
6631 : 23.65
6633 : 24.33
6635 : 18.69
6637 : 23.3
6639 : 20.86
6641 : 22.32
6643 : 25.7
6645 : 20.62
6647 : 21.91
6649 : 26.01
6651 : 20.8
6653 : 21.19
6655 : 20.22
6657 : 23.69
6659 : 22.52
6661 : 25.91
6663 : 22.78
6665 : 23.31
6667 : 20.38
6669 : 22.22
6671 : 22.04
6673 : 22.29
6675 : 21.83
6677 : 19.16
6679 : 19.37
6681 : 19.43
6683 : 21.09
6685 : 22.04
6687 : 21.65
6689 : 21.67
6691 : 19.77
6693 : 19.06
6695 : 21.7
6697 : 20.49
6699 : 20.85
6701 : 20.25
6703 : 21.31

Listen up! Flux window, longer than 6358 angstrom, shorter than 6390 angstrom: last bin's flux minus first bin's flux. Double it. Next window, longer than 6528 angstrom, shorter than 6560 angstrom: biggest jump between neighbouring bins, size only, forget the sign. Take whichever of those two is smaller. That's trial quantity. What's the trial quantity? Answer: 1.7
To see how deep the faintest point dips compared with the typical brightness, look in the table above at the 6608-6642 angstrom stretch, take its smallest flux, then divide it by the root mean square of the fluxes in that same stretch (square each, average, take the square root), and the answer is 0.75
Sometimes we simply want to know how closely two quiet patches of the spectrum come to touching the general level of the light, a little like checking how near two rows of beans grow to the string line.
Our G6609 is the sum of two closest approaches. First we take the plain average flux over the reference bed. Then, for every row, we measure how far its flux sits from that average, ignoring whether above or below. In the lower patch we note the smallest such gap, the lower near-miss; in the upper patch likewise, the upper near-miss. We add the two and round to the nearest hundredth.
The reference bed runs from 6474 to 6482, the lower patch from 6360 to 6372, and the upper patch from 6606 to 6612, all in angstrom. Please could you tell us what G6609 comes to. 0.31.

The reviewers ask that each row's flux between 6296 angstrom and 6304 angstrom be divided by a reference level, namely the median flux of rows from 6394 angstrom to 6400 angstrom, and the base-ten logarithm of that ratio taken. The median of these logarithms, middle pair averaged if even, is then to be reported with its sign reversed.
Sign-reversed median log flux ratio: 0.027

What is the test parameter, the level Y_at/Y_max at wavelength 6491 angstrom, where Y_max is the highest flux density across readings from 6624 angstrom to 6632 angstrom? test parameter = 0.887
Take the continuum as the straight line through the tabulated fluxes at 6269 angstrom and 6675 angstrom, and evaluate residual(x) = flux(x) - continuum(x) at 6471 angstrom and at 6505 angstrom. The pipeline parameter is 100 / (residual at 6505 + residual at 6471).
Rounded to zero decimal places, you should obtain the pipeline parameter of 47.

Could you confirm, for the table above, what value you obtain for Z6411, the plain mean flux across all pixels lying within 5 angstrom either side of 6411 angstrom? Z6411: 21.6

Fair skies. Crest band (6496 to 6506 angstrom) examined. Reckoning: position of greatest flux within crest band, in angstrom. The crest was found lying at 6501 angstrom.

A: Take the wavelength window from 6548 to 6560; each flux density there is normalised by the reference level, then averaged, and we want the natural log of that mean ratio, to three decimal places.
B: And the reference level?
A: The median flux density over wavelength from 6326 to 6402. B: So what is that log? -0.066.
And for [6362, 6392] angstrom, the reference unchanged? 0.027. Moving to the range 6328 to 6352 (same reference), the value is -0.036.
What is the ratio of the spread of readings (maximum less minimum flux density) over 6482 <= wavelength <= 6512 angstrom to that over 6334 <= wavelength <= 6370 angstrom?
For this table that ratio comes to 0.8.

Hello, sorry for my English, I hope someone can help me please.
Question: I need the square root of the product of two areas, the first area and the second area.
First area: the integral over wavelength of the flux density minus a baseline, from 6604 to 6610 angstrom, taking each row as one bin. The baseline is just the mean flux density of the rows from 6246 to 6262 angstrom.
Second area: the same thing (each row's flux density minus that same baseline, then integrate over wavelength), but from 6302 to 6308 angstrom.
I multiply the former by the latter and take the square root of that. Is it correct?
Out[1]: 5.2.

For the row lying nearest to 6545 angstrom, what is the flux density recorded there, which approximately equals 22.59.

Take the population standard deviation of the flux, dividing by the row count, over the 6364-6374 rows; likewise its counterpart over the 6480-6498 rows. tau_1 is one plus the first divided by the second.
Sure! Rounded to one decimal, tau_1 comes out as 1.9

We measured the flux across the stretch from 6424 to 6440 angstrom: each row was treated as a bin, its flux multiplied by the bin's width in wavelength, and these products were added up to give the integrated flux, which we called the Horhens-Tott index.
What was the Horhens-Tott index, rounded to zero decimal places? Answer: 349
